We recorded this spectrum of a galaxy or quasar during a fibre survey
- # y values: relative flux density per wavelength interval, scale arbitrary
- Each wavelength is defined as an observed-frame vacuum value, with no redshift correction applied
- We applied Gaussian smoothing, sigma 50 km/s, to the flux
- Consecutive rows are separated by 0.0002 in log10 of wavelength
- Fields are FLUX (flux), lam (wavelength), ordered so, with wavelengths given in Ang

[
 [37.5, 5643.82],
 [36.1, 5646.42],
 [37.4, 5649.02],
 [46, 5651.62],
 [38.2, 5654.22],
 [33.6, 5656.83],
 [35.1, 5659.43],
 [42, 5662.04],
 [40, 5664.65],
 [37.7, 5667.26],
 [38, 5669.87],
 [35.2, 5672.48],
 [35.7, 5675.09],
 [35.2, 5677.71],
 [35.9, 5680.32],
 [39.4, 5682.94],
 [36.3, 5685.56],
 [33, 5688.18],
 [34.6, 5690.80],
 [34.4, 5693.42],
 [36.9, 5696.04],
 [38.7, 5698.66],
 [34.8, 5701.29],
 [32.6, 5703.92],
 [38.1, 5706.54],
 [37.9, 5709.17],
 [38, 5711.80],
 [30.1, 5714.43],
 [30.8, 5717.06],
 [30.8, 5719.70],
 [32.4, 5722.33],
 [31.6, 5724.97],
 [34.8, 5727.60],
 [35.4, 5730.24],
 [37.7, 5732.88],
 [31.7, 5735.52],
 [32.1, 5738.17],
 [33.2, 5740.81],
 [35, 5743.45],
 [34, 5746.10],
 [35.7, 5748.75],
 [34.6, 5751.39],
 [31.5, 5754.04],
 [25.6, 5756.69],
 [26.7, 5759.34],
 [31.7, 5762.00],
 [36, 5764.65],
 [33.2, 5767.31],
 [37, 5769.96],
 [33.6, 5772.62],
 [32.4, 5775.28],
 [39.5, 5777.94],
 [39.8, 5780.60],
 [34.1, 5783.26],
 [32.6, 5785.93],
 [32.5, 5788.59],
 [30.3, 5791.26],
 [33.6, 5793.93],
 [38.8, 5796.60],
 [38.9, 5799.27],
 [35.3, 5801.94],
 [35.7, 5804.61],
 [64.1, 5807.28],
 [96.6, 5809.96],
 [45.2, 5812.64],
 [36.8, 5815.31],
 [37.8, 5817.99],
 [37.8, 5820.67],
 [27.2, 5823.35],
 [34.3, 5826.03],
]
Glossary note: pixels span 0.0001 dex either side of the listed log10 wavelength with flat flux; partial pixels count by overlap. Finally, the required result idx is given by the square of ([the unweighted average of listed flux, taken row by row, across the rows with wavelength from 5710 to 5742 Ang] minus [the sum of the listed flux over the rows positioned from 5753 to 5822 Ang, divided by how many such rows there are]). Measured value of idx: 26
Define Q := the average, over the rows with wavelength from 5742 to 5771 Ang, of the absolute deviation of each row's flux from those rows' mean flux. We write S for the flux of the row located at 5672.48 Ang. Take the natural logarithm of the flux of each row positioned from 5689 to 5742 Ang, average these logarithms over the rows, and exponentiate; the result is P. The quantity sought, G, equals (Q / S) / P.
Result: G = 0.0024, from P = 34.2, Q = 2.9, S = 35.2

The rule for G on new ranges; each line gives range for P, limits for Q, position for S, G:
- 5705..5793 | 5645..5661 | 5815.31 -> 0.0024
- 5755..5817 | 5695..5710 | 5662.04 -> 0.0012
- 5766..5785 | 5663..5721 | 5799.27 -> 0.0016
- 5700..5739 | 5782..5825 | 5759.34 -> 0.0114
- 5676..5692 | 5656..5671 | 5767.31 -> 0.0019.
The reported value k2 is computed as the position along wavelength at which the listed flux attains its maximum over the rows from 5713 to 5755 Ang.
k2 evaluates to 5732.88 Ang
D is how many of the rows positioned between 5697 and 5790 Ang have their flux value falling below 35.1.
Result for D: 24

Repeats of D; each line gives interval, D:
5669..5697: 3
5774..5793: 5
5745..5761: 5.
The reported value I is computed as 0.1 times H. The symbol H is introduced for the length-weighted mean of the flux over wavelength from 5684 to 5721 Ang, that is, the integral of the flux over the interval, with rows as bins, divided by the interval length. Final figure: 3.5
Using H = 35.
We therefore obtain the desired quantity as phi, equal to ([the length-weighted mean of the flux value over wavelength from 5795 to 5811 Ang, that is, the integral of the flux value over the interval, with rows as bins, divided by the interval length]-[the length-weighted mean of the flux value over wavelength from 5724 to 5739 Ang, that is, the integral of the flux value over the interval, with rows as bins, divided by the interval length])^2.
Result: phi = 271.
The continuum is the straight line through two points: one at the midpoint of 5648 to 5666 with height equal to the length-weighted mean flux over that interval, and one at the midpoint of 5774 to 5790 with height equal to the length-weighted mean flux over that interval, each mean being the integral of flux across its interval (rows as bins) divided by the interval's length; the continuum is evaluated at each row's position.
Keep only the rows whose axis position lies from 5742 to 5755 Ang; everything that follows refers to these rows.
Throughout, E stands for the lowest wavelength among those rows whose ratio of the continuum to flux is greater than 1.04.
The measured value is 5746.10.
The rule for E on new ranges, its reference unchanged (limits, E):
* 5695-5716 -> 5701.29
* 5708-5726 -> 5714.43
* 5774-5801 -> 5775.28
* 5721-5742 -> 5722.33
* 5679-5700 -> 5680.32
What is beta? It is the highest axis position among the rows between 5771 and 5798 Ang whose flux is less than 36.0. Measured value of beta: 5793.93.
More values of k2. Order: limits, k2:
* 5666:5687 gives 5682.94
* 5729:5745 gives 5732.88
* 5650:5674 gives 5651.62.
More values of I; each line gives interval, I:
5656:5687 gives 3.7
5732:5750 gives 3.4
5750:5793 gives 3.3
